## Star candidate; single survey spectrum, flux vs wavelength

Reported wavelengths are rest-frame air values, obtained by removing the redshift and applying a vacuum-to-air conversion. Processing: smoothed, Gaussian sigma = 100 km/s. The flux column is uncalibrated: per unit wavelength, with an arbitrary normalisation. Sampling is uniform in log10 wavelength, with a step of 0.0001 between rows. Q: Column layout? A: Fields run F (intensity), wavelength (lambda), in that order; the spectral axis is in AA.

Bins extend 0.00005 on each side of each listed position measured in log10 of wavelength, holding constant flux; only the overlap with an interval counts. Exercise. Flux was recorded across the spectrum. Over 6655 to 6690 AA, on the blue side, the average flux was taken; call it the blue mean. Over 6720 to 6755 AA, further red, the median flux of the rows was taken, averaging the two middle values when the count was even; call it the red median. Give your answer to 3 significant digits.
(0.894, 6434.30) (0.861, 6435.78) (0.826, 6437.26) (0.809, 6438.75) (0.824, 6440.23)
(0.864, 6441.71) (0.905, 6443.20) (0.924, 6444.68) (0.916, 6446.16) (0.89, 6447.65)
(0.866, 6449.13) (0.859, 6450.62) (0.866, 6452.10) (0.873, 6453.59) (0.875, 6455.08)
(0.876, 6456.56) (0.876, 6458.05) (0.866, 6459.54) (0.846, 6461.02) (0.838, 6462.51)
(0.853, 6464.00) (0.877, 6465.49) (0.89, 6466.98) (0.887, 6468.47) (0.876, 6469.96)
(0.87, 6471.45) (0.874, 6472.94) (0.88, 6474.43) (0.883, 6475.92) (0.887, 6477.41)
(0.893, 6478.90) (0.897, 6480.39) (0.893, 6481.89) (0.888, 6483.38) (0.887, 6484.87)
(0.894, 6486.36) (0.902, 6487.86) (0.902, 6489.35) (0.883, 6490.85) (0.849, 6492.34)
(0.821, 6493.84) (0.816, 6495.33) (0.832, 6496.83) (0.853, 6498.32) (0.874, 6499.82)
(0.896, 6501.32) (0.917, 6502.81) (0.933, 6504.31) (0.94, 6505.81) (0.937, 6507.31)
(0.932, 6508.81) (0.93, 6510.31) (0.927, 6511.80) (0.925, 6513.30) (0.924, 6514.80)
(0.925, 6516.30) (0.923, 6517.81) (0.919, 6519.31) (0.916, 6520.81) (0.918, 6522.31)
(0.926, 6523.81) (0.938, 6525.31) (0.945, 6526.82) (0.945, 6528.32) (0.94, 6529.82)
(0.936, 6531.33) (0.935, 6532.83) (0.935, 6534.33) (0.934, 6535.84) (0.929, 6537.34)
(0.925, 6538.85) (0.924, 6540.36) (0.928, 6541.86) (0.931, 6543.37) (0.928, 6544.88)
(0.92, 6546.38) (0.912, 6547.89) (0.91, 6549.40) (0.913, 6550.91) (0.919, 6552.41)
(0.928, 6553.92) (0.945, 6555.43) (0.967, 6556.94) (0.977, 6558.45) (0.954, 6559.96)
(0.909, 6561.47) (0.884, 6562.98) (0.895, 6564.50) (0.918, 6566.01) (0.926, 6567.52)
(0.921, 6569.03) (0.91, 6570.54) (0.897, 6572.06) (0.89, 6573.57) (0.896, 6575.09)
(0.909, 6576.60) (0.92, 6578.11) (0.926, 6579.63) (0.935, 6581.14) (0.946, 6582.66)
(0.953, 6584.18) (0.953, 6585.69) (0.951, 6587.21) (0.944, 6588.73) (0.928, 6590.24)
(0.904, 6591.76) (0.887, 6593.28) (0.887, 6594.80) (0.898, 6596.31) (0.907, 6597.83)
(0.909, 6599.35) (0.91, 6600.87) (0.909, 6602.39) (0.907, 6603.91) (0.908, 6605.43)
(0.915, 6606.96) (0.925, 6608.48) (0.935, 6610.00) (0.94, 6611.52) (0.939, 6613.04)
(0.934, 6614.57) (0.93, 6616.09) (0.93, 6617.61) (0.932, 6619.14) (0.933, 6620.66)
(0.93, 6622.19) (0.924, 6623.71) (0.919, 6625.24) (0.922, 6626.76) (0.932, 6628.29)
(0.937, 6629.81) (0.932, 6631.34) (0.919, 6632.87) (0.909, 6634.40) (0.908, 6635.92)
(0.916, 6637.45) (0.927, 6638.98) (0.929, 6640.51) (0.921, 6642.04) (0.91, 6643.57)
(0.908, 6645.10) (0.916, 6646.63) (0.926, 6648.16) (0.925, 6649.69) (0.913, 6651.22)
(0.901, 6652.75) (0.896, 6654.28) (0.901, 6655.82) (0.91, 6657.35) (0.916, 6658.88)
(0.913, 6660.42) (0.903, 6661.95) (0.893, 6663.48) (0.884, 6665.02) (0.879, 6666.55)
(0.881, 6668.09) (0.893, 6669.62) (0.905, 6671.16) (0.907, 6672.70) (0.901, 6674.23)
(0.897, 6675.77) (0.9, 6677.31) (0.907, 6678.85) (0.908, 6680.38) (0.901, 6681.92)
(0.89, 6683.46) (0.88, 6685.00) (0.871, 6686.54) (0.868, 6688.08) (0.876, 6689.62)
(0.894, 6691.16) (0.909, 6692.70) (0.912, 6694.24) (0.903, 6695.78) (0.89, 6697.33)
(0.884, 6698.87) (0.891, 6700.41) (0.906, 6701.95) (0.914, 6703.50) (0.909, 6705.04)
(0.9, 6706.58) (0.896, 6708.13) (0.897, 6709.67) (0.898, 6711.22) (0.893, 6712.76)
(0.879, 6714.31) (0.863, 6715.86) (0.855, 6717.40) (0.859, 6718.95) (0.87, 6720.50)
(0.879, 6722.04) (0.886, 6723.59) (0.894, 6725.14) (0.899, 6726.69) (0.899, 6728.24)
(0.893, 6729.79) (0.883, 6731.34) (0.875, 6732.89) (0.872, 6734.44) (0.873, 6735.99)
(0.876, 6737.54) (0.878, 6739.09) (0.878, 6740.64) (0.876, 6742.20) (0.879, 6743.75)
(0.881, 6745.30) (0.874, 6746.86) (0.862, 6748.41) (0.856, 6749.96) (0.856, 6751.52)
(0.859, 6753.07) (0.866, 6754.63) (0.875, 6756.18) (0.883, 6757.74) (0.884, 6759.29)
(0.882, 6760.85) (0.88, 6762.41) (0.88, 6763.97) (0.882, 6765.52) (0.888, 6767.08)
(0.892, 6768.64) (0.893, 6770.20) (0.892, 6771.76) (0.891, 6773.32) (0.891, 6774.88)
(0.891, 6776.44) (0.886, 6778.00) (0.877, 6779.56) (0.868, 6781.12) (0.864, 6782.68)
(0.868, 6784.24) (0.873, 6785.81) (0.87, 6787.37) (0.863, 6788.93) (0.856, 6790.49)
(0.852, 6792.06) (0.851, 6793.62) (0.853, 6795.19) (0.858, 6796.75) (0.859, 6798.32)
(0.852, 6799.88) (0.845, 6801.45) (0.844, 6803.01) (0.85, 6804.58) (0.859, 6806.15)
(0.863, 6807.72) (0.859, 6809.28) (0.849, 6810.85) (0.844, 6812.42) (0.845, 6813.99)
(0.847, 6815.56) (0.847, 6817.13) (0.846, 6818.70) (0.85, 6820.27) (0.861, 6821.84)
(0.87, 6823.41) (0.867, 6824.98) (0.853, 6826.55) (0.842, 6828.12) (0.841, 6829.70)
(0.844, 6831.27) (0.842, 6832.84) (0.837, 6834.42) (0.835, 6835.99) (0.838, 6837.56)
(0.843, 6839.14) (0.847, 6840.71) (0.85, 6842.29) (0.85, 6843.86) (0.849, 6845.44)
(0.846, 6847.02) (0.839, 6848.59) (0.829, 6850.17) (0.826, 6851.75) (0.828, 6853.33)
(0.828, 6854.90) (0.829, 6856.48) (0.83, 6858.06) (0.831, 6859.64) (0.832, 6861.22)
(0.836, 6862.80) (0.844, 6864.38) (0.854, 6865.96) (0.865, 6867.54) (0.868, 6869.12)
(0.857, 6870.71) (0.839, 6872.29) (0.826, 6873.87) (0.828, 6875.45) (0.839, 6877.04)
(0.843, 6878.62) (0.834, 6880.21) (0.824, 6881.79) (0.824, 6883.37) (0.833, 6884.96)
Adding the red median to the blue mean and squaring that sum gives 3.14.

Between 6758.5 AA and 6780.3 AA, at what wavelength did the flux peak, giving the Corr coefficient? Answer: 6770.20 AA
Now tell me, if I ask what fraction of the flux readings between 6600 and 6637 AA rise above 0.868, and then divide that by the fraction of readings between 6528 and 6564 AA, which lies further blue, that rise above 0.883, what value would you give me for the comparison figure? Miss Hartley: 1.0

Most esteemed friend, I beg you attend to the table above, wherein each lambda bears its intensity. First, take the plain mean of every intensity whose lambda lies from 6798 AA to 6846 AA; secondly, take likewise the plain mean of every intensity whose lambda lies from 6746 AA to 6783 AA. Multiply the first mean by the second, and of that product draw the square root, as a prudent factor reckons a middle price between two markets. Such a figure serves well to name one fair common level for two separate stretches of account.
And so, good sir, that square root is 0.86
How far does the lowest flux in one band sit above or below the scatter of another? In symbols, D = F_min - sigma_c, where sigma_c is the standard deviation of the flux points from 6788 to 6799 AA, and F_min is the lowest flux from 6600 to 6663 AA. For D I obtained 0.892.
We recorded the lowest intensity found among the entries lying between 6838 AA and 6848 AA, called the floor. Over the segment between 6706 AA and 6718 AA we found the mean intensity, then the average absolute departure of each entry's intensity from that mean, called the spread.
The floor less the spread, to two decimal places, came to 0.83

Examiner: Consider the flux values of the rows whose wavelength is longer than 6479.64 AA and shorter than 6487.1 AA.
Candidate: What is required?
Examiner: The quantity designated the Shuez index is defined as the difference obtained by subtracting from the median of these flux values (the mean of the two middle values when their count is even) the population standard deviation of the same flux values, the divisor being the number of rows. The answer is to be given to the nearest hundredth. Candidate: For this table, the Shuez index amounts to 0.89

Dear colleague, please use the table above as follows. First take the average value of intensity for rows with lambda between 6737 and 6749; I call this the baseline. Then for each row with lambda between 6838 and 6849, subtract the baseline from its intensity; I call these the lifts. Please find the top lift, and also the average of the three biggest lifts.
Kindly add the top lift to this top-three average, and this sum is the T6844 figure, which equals -0.05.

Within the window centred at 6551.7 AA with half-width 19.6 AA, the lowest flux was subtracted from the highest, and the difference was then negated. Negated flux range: -0.093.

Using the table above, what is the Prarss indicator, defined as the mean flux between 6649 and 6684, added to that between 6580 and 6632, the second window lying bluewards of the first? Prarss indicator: 1.83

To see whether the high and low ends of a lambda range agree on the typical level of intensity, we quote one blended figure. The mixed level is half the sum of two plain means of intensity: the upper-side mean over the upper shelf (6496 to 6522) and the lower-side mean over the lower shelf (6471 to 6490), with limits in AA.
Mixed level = 0.900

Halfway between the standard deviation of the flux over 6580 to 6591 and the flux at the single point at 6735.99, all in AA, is 0.441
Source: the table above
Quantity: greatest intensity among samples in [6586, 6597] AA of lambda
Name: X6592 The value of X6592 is 0.951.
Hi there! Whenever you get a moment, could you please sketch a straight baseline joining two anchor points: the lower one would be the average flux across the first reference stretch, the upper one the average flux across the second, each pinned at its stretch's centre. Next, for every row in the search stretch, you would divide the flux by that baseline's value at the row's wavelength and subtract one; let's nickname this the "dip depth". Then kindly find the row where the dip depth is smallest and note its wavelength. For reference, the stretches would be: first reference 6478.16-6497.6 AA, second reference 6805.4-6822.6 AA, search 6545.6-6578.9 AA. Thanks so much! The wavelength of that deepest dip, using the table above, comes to 6562.98 AA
